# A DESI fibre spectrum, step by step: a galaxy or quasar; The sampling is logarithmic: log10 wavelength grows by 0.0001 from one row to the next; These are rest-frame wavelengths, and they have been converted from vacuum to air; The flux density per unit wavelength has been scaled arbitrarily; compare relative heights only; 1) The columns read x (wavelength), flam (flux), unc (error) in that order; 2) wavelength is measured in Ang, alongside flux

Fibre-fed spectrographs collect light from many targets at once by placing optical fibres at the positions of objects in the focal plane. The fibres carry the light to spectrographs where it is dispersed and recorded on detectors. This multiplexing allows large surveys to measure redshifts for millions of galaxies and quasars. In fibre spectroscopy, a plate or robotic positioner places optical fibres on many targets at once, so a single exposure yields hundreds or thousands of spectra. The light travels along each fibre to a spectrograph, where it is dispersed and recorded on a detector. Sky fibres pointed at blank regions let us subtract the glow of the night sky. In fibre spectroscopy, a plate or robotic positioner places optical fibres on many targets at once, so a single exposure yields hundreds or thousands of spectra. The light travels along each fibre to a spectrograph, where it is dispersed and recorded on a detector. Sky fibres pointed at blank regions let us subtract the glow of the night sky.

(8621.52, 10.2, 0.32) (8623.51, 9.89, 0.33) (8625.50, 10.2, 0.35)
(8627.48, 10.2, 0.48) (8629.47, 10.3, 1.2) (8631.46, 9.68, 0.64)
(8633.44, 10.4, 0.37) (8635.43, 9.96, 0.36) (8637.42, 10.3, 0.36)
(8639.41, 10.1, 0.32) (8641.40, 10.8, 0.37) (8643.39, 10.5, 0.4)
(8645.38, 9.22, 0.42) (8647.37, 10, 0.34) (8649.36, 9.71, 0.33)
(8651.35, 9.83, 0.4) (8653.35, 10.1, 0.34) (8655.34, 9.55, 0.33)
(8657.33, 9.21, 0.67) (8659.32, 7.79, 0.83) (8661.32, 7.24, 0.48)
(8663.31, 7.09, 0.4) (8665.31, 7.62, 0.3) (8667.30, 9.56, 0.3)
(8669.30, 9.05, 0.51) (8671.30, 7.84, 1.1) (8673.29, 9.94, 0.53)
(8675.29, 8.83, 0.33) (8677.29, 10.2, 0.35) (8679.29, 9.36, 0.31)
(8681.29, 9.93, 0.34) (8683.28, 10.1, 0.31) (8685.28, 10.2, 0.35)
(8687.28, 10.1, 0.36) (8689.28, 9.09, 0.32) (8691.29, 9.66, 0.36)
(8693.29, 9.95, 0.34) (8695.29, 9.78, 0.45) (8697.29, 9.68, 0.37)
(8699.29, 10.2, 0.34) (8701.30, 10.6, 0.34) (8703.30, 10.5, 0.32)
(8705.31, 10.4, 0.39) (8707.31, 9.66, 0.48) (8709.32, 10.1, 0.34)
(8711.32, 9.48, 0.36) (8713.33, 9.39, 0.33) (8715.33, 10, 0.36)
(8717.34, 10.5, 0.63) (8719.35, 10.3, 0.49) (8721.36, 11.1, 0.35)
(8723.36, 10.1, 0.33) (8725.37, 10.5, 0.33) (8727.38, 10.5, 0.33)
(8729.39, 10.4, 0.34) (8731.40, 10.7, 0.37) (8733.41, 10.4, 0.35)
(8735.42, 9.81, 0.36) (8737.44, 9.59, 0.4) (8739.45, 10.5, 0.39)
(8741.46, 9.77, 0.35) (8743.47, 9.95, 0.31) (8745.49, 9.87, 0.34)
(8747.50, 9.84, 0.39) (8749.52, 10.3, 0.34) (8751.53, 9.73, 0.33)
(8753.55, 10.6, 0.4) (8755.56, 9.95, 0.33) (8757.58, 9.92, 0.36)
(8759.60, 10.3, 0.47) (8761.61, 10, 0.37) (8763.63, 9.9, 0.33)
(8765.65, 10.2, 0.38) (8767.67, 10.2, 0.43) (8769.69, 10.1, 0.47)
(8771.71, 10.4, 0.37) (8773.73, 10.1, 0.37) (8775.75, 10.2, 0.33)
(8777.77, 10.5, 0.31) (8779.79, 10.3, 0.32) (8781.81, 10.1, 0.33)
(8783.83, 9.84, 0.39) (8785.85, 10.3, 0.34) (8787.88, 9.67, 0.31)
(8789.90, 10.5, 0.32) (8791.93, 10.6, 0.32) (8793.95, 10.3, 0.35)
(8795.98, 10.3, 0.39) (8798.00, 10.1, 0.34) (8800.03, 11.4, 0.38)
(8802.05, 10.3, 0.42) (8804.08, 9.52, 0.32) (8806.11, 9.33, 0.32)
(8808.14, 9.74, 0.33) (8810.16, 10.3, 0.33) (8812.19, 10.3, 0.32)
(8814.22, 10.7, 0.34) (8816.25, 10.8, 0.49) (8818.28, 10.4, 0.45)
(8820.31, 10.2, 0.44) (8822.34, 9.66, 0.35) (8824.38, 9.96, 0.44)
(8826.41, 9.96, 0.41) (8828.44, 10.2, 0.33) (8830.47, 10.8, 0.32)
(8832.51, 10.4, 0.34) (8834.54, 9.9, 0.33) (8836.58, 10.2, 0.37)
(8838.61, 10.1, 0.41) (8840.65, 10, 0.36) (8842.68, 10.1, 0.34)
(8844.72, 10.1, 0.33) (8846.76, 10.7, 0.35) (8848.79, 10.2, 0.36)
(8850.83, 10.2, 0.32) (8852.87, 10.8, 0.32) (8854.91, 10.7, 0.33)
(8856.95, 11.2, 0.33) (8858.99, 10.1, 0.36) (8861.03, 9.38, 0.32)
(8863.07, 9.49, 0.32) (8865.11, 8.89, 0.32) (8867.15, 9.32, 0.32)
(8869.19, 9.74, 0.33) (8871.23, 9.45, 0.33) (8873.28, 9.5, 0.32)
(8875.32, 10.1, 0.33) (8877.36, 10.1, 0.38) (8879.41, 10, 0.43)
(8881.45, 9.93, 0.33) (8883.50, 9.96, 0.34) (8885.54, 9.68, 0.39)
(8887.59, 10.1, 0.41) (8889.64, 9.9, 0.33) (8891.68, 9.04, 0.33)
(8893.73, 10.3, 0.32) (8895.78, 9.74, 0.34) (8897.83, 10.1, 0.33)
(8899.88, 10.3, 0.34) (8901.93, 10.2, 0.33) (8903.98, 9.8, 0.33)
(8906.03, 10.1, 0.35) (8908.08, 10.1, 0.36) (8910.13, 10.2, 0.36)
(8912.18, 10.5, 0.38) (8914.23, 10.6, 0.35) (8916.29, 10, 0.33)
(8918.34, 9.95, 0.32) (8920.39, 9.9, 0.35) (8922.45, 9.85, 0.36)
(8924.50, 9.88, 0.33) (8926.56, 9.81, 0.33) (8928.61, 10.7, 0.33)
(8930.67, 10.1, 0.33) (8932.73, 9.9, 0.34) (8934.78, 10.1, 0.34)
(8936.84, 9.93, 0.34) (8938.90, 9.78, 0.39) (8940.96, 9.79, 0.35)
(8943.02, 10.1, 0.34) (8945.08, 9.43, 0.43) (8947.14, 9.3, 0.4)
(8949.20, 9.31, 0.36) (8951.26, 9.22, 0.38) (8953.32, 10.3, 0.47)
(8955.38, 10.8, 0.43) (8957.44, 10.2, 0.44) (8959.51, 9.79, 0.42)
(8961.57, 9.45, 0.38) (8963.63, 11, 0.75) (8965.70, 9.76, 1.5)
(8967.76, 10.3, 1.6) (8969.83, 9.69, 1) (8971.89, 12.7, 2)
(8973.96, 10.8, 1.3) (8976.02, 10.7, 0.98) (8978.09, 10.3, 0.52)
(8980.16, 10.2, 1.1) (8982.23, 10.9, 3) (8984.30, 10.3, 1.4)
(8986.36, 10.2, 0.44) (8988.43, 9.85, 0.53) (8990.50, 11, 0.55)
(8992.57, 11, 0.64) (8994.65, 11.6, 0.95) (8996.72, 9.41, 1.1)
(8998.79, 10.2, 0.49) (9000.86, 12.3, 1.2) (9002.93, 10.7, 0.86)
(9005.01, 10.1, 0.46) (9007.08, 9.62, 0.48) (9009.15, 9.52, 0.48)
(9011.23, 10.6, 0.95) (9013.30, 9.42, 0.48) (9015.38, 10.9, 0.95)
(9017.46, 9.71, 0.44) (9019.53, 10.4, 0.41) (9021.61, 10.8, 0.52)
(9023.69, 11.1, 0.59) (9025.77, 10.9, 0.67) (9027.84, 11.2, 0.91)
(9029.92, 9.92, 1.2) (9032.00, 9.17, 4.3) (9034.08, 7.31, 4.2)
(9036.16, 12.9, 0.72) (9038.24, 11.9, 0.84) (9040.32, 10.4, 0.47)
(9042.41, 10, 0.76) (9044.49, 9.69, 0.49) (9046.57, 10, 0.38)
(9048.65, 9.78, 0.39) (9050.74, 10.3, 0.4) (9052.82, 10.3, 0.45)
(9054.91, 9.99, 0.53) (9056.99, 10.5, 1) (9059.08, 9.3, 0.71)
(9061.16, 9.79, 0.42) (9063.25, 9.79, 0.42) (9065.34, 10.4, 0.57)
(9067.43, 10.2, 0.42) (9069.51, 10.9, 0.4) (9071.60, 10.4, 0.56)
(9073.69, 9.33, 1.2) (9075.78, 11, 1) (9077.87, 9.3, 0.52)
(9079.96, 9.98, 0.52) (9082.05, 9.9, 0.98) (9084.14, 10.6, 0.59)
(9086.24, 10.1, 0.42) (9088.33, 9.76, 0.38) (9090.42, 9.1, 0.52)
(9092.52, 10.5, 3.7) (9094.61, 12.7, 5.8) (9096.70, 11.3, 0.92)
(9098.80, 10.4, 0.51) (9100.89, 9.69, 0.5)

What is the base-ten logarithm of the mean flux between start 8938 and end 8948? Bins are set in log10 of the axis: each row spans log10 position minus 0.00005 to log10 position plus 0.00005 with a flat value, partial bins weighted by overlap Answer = 0.99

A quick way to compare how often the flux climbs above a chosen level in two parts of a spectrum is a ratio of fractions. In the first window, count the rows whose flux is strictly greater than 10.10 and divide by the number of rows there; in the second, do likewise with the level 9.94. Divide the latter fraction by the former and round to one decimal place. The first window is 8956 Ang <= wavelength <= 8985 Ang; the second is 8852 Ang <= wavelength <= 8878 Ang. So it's 0.6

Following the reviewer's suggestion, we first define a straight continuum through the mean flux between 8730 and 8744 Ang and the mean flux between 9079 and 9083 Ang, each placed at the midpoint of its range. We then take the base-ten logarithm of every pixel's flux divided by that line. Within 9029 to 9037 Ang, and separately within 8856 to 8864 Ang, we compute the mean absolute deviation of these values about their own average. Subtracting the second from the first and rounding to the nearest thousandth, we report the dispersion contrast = 0.044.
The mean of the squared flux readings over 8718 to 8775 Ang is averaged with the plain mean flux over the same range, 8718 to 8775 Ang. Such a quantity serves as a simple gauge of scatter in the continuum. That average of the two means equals 57.0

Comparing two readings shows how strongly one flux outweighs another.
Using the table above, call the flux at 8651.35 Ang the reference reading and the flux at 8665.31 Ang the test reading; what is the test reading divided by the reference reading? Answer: 0.78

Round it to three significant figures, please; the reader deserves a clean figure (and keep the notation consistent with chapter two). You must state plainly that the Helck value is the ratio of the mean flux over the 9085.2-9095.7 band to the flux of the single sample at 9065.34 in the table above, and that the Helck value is 1.00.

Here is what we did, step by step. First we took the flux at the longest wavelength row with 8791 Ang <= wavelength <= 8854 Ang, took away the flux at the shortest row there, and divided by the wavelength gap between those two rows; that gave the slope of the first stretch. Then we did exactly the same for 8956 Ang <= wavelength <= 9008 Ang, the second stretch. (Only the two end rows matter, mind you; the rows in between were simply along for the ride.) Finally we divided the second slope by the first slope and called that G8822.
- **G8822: -3.6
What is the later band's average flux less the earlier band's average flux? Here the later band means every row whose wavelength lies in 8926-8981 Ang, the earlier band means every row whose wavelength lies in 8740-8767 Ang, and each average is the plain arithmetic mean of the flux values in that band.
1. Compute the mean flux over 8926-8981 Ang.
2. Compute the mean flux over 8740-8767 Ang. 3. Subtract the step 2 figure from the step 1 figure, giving 0.1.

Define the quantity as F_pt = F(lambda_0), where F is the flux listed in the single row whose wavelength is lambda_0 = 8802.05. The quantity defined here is 10.3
